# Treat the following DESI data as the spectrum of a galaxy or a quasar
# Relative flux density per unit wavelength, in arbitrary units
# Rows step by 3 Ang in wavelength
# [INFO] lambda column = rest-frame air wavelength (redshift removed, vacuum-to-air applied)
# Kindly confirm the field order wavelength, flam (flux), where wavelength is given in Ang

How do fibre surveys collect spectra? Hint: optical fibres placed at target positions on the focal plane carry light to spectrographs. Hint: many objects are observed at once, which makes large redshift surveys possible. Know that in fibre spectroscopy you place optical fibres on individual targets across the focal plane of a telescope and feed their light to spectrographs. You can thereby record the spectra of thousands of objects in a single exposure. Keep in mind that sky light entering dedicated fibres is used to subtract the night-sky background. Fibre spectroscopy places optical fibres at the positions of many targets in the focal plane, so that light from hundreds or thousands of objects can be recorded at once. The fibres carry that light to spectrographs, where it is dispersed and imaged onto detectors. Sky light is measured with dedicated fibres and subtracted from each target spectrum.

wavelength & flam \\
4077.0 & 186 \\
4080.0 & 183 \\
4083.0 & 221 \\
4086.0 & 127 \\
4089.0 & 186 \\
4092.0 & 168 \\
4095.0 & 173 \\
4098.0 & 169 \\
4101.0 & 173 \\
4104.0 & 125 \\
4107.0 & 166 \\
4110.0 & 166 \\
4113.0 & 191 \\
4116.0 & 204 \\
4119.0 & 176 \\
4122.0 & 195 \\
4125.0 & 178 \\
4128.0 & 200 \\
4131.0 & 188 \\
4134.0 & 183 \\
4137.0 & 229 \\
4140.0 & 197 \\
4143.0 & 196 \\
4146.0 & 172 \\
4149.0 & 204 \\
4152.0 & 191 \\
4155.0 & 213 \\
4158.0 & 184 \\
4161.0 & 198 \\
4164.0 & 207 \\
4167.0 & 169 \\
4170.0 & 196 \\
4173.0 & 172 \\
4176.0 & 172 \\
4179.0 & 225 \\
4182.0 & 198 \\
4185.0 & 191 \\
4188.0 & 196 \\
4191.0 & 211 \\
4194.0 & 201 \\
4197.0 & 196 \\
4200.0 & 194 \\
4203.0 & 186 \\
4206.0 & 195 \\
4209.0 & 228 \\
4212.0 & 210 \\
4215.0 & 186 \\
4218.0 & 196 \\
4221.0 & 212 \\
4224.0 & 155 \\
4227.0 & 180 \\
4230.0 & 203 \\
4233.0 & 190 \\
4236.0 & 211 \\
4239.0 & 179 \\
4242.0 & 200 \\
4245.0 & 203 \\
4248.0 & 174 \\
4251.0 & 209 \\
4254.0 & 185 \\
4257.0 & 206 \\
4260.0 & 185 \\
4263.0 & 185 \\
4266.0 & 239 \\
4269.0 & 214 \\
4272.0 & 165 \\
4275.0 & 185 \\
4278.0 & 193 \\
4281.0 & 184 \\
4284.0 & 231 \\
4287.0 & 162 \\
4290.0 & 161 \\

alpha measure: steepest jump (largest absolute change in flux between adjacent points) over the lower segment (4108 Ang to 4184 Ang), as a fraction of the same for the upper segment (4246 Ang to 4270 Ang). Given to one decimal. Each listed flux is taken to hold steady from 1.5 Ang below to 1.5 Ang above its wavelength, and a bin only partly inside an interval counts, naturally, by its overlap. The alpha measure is 1.0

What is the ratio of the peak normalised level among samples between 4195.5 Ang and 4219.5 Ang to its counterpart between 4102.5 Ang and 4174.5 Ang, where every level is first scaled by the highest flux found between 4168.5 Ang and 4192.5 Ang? 1.00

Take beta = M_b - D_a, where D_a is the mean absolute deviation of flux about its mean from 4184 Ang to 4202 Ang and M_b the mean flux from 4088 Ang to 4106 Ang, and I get 160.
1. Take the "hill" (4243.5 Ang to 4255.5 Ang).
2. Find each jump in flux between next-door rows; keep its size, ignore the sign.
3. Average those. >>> 29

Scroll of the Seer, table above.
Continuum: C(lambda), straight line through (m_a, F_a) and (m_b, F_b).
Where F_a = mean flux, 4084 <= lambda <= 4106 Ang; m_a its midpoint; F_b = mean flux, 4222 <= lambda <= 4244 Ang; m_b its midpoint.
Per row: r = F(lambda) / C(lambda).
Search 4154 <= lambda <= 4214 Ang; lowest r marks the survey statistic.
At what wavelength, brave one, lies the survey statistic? 4167.0 Ang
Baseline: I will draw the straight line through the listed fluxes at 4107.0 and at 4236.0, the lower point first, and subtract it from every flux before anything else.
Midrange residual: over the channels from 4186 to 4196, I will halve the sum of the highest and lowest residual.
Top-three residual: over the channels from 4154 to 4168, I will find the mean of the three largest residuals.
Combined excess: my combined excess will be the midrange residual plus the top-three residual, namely 30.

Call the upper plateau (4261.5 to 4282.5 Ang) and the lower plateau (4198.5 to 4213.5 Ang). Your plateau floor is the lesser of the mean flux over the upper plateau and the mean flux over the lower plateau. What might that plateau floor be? 195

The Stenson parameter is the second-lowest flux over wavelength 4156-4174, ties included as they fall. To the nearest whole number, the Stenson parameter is 172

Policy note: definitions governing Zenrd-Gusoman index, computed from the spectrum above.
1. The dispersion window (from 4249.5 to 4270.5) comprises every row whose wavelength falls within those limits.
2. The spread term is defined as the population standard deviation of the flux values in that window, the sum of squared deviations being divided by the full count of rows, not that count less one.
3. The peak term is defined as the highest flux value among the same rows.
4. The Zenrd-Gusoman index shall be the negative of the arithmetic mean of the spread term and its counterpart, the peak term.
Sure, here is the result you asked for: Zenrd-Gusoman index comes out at -129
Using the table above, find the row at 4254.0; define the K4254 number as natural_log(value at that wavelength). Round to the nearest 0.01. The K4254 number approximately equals 5.22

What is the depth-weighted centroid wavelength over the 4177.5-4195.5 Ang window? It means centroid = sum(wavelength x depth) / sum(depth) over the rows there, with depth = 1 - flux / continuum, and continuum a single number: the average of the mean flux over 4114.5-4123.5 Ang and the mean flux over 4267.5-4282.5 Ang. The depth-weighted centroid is 4185.1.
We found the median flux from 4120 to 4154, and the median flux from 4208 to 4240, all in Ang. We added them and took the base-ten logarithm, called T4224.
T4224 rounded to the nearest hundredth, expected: 2.59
